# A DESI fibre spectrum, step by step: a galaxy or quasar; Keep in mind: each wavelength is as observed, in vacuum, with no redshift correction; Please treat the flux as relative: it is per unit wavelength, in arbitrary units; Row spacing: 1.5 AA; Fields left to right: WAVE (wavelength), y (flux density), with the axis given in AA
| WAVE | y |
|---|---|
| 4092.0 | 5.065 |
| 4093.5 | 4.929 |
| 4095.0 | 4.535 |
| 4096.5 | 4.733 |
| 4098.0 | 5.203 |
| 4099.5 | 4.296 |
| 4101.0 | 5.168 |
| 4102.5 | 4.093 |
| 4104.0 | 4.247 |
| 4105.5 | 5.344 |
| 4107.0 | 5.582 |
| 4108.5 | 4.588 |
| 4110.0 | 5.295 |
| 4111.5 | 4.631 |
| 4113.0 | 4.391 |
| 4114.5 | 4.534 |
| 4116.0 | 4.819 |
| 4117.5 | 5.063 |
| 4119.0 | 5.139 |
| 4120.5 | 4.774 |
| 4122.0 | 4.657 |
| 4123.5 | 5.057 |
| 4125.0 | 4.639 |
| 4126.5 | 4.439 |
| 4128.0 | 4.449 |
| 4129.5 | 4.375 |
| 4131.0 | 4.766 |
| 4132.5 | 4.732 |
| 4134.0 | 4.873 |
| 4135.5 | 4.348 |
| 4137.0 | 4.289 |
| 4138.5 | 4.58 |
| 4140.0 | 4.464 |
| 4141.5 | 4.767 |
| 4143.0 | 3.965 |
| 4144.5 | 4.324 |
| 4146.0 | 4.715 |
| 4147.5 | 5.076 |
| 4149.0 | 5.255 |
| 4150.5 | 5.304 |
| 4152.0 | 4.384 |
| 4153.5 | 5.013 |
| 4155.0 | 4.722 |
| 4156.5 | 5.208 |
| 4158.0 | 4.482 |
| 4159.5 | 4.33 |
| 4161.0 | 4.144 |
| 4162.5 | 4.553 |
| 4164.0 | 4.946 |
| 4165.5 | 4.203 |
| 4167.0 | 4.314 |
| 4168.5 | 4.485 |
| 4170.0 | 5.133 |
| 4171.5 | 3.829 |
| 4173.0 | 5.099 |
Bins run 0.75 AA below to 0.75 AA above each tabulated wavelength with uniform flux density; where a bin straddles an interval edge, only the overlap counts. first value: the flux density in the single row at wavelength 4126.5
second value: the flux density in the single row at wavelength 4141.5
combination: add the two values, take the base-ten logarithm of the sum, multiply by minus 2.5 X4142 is -2.41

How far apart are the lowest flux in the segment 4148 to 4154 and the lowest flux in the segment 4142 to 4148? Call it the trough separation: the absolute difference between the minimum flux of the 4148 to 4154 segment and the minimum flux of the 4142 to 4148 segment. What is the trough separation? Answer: 0.42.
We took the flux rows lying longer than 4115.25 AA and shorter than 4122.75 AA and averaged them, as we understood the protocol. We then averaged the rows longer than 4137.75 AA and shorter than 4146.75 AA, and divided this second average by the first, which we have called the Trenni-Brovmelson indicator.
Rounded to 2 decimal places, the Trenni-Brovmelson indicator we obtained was 0.91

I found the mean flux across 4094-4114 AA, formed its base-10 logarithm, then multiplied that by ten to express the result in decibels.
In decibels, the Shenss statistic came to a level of 6.79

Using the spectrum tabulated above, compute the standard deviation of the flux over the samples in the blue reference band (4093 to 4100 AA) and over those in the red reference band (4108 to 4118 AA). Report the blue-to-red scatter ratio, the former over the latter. 1.1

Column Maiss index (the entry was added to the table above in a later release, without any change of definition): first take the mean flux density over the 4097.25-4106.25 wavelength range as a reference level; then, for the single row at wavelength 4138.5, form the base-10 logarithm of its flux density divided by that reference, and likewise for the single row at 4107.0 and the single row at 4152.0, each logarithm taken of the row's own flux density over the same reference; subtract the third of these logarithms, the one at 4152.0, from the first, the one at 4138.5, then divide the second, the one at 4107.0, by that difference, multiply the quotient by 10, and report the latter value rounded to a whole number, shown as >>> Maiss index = 38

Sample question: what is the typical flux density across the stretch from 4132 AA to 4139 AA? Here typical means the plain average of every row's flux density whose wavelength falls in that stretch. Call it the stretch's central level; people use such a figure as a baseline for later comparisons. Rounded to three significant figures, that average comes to 4.56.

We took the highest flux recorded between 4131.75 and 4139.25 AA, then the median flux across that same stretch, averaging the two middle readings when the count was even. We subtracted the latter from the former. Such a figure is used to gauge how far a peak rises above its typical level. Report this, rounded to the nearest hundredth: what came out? 0.29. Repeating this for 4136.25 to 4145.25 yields 0.37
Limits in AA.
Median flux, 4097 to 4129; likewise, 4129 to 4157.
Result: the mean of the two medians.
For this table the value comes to 4.69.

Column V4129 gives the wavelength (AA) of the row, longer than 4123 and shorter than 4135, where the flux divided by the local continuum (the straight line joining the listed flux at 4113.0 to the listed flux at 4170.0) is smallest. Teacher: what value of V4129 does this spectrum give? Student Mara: 4129.5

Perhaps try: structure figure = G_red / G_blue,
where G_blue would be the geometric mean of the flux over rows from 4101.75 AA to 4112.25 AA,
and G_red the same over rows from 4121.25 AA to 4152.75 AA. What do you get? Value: 0.97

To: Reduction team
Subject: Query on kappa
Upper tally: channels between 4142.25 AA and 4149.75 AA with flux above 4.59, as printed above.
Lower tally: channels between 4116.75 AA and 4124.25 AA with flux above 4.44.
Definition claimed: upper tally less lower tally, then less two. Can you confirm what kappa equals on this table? -4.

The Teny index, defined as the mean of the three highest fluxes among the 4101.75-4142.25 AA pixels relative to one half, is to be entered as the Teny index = 10.8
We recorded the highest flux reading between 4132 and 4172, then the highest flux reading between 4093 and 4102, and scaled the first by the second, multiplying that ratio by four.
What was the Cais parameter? 4.08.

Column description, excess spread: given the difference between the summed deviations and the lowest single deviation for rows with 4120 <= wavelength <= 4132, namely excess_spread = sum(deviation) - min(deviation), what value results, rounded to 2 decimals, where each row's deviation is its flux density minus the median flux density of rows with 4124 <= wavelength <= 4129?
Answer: 1.64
